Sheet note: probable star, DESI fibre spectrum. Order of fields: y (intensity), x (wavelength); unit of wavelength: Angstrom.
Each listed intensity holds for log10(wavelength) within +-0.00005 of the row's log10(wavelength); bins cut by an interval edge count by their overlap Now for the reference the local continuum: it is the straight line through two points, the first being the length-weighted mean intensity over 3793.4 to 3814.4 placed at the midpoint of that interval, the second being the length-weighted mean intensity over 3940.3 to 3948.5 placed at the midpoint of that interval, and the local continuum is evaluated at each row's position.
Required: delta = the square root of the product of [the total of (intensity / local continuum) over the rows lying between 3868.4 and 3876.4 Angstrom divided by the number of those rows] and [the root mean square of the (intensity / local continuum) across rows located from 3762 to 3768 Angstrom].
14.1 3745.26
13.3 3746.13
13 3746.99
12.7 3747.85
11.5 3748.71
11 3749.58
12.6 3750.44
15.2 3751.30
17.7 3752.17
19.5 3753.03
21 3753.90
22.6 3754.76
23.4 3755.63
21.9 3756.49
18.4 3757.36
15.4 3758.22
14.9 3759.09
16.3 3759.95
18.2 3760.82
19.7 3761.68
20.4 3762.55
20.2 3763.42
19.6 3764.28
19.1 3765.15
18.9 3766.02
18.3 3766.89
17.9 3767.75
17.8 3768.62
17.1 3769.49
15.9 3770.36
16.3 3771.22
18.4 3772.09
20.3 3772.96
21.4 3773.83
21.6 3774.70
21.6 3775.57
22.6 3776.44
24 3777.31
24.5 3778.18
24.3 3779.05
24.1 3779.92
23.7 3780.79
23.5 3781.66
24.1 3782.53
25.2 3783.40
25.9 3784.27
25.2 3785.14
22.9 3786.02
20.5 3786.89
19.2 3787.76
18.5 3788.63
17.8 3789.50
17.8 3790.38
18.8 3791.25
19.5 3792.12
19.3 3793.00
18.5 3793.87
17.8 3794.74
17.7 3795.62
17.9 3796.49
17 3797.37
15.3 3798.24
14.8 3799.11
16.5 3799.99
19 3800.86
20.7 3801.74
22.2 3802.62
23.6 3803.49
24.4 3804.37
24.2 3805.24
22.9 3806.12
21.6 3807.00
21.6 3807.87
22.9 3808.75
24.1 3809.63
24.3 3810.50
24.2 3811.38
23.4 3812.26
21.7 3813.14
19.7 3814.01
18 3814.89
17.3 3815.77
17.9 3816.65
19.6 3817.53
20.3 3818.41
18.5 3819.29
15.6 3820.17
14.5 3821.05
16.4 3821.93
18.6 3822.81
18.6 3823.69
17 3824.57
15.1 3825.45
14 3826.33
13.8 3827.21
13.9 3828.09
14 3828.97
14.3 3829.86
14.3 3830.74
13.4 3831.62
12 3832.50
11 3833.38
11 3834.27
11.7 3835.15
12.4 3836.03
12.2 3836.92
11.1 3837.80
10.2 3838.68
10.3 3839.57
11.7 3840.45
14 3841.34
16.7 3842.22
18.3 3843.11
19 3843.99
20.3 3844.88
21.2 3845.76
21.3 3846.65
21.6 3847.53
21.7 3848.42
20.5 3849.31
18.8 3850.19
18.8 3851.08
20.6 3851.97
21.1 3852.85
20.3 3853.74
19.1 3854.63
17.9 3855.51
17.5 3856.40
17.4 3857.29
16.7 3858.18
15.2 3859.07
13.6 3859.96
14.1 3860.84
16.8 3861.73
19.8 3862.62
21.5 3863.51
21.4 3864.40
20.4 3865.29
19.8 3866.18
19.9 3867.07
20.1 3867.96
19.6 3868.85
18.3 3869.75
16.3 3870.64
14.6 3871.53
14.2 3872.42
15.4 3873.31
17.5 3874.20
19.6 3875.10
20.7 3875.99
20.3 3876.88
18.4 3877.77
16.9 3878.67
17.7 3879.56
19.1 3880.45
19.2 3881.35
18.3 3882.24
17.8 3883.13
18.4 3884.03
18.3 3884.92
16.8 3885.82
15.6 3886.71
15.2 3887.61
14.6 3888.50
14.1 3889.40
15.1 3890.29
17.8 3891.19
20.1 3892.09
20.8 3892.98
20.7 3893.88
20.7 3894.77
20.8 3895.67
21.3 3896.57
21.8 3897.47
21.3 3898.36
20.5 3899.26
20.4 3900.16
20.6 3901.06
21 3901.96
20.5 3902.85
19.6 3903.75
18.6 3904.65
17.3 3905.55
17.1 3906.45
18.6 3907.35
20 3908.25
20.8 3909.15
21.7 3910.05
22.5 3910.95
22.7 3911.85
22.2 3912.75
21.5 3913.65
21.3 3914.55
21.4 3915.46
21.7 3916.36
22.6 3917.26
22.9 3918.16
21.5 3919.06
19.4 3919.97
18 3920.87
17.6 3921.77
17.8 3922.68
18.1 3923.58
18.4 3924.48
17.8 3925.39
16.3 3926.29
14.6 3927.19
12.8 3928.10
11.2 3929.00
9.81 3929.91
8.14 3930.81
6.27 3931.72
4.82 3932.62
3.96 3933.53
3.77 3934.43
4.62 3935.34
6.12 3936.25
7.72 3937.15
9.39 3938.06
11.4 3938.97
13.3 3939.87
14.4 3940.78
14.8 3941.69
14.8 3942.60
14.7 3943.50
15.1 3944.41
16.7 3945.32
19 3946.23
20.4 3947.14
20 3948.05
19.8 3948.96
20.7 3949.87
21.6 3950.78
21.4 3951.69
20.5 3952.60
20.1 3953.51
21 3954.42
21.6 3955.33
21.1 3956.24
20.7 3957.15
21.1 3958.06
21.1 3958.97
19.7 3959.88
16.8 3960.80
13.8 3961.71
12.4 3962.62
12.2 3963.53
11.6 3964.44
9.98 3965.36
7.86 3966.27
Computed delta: 0.90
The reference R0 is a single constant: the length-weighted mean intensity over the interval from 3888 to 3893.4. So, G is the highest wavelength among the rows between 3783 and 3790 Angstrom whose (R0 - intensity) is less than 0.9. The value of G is 3789.50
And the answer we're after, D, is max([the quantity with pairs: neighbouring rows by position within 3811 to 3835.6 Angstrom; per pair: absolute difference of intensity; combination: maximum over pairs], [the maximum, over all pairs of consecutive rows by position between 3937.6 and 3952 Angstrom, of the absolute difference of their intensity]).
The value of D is 2.9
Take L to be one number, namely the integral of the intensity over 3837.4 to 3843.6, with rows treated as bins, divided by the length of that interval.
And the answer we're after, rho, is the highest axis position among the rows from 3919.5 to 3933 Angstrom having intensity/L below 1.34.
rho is 3932.62 Angstrom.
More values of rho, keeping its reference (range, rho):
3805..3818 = 3815.77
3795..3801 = 3799.99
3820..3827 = 3826.33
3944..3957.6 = 3945.32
